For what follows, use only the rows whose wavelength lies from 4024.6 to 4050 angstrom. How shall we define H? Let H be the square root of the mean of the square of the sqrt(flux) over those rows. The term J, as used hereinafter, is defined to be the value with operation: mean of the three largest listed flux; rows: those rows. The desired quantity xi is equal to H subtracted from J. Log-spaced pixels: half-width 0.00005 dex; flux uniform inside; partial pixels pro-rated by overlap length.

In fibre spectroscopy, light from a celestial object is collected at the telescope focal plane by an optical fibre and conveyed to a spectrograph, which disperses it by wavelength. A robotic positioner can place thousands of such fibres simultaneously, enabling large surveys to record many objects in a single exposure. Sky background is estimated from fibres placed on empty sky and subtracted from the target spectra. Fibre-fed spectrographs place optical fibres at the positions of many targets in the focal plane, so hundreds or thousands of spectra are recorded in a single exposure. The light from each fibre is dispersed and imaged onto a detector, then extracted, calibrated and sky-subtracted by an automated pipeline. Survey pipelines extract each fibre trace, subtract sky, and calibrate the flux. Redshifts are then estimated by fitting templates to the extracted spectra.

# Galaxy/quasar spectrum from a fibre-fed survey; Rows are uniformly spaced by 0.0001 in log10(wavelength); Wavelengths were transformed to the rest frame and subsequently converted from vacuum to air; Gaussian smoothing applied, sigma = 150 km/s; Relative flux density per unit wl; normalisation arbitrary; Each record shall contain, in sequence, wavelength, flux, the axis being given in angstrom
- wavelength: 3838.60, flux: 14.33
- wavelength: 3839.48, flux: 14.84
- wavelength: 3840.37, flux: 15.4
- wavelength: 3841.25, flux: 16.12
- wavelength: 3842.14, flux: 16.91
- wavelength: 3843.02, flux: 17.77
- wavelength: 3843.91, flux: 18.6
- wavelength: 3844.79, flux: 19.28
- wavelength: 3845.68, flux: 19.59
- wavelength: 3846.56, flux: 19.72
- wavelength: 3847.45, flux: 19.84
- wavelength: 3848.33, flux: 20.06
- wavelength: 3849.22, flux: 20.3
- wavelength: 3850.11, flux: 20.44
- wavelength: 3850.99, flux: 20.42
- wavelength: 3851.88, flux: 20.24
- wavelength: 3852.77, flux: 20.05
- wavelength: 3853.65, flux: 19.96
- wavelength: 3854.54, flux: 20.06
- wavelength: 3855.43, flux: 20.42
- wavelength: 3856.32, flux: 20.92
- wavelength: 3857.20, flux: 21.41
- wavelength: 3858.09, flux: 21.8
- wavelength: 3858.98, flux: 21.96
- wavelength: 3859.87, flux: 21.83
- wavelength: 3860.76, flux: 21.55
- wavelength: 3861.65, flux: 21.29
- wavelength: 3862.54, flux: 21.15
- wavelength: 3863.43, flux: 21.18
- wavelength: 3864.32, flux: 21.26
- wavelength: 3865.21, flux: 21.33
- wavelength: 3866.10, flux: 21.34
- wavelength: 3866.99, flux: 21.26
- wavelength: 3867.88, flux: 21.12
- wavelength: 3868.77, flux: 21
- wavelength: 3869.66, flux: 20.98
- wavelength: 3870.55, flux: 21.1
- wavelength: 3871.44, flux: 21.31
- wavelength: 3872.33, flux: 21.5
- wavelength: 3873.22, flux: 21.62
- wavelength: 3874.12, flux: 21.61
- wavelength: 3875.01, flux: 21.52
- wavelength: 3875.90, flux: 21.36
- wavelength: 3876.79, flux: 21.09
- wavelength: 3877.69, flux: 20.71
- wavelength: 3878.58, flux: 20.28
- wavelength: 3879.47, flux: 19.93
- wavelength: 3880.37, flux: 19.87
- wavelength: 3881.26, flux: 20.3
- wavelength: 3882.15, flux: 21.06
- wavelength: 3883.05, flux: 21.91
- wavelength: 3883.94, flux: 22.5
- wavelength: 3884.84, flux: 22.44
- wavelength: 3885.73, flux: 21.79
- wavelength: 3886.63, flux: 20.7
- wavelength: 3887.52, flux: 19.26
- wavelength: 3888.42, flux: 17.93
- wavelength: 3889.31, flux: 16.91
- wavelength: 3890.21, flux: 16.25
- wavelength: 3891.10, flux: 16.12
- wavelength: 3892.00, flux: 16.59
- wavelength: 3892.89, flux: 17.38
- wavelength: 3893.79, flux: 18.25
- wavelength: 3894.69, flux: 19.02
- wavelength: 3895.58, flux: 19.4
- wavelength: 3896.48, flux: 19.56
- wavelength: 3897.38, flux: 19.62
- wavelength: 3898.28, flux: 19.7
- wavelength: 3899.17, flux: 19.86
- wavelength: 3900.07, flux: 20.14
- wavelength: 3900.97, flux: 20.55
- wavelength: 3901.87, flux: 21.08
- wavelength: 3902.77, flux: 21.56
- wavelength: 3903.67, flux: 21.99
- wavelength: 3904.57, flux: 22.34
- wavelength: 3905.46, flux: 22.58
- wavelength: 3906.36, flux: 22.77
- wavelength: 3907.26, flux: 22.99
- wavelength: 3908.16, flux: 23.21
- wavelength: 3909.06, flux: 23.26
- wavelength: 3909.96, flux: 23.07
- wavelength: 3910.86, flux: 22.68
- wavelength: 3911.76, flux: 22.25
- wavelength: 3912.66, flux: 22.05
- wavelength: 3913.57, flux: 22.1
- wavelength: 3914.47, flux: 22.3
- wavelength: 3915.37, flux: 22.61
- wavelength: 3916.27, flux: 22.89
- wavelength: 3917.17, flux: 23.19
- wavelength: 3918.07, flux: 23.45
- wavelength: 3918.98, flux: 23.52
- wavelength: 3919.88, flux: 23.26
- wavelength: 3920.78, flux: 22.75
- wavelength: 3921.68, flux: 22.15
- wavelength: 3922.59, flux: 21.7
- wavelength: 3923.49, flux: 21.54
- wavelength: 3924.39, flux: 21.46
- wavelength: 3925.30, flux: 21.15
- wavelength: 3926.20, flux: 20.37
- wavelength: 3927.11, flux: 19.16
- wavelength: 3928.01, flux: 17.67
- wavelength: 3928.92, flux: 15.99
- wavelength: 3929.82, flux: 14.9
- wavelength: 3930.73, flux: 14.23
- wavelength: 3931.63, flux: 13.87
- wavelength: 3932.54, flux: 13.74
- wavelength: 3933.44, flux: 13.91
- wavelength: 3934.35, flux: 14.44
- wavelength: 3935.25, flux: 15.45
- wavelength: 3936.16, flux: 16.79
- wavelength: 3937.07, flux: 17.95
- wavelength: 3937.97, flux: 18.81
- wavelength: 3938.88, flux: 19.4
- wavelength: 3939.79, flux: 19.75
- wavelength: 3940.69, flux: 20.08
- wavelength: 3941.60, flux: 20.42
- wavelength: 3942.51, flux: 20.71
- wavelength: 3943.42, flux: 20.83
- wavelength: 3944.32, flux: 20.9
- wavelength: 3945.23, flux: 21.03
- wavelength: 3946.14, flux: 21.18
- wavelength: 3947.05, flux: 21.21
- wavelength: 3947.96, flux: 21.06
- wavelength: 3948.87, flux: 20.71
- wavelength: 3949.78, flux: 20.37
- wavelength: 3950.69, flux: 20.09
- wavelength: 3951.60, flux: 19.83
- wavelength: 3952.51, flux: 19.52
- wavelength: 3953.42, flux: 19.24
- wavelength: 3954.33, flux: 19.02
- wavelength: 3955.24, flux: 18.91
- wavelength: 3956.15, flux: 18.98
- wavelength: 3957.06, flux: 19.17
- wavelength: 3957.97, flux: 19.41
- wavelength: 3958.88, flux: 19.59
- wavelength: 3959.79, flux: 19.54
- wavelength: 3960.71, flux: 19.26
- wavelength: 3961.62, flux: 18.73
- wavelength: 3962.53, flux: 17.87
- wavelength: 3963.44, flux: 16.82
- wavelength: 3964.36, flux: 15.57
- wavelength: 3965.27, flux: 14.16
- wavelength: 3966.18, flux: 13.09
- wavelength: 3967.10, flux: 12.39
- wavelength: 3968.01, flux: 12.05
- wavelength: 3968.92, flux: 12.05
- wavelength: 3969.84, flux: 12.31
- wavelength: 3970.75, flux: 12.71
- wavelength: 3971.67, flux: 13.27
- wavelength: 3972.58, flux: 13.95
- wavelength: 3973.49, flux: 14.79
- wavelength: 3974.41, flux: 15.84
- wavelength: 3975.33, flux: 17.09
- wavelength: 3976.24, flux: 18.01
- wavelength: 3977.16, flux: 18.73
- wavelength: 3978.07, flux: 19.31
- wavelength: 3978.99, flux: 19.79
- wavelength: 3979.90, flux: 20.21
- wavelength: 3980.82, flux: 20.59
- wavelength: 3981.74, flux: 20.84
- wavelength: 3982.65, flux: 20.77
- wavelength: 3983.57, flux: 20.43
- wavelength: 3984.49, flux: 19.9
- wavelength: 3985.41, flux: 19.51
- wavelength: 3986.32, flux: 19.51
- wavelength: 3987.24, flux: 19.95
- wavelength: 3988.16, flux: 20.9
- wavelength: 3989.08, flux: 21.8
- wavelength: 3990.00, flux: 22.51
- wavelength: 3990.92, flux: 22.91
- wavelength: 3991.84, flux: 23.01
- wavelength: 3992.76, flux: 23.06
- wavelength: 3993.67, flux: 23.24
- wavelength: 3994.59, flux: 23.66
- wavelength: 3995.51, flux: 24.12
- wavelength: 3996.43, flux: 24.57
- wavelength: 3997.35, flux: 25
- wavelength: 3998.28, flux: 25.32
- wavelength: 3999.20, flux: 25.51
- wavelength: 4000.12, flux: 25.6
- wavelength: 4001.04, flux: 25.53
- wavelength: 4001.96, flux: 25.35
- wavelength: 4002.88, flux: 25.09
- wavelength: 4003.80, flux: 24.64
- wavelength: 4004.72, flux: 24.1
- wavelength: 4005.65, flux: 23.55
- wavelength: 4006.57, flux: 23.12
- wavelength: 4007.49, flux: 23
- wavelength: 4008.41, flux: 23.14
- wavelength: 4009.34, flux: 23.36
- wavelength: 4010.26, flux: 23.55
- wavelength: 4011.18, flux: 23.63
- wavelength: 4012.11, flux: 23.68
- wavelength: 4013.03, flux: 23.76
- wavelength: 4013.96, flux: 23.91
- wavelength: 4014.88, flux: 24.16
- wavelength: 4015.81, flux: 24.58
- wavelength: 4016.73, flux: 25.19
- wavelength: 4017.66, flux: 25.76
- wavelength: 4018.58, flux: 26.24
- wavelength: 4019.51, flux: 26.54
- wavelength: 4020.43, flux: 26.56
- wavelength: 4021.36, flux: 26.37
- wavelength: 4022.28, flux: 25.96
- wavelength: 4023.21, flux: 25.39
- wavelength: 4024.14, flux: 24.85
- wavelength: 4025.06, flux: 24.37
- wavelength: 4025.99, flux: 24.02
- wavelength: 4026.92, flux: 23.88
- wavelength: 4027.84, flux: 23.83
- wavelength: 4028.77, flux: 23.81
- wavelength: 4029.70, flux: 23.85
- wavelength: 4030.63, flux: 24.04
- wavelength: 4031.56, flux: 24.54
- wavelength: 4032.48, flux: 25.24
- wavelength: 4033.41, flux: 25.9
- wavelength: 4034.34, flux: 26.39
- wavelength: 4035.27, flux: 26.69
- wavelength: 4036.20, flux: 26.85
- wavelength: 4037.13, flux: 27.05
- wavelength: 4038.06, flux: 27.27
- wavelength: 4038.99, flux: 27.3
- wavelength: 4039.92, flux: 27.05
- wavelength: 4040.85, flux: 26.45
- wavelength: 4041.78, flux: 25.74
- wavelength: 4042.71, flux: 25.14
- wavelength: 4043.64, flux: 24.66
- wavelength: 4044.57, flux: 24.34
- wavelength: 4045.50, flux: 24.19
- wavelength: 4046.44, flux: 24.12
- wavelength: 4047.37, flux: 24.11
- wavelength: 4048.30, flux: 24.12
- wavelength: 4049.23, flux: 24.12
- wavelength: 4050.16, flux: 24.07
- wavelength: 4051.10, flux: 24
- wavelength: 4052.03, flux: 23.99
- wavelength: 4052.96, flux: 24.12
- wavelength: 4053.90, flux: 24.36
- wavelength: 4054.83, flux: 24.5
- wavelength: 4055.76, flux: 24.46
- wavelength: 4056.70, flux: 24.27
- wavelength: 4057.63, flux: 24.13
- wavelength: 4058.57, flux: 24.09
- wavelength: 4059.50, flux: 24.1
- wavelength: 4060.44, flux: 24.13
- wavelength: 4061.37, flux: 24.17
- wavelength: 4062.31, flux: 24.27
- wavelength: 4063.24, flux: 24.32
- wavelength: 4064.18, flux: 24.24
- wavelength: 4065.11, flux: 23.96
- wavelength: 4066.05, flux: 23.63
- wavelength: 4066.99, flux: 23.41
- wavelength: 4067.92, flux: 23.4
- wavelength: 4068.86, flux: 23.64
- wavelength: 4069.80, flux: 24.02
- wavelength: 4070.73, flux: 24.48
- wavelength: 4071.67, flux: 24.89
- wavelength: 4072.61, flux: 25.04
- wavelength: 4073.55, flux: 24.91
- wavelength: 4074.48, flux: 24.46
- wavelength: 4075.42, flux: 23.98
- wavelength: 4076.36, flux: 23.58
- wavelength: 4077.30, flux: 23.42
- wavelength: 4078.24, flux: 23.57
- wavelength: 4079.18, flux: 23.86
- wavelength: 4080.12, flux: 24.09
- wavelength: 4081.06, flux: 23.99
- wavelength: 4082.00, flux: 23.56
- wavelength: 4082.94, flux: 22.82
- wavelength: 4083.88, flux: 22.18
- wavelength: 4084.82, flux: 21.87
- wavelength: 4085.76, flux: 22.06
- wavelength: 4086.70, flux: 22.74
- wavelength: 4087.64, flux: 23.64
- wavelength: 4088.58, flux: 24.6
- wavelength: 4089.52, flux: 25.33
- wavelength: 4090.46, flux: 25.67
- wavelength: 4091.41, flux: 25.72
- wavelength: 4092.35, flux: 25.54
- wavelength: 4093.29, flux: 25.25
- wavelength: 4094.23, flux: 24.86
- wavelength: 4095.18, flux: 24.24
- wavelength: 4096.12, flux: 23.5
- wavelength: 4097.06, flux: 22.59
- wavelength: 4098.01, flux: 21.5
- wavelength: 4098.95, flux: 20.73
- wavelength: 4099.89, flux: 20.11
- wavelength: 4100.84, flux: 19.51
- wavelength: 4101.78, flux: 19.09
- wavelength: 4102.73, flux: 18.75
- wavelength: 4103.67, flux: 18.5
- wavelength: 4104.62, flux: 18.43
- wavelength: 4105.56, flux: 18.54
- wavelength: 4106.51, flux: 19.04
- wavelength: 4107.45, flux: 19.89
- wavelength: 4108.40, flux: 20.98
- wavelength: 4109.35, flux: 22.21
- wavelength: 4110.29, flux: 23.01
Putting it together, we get 22.2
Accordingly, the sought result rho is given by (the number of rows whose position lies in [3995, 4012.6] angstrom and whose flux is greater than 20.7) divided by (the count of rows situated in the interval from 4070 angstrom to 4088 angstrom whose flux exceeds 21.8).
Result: 1.0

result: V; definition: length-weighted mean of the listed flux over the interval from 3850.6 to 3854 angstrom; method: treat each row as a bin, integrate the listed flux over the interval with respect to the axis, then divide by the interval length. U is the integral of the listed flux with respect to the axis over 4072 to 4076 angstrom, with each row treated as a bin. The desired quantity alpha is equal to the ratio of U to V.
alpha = 5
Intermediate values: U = 98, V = 20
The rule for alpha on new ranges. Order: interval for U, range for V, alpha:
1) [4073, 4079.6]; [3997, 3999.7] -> 6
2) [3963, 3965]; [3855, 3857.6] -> 2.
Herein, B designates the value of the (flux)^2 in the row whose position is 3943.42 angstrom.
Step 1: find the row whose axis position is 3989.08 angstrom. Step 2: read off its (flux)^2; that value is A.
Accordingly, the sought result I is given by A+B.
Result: 909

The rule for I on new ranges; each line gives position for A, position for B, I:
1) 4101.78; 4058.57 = 945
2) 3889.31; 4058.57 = 866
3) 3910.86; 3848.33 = 917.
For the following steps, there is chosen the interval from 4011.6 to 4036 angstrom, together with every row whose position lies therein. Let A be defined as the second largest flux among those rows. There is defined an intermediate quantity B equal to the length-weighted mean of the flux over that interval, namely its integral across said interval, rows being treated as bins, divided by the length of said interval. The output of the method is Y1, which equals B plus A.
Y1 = 51.6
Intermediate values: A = 26.56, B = 25.0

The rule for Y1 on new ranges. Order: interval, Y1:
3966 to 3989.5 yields 38.2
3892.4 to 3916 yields 44.5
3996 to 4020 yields 50.8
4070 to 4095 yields 49.8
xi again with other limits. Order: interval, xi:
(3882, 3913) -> 18.6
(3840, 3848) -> 15.5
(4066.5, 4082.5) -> 20.0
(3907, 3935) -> 18.9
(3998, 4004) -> 20.5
